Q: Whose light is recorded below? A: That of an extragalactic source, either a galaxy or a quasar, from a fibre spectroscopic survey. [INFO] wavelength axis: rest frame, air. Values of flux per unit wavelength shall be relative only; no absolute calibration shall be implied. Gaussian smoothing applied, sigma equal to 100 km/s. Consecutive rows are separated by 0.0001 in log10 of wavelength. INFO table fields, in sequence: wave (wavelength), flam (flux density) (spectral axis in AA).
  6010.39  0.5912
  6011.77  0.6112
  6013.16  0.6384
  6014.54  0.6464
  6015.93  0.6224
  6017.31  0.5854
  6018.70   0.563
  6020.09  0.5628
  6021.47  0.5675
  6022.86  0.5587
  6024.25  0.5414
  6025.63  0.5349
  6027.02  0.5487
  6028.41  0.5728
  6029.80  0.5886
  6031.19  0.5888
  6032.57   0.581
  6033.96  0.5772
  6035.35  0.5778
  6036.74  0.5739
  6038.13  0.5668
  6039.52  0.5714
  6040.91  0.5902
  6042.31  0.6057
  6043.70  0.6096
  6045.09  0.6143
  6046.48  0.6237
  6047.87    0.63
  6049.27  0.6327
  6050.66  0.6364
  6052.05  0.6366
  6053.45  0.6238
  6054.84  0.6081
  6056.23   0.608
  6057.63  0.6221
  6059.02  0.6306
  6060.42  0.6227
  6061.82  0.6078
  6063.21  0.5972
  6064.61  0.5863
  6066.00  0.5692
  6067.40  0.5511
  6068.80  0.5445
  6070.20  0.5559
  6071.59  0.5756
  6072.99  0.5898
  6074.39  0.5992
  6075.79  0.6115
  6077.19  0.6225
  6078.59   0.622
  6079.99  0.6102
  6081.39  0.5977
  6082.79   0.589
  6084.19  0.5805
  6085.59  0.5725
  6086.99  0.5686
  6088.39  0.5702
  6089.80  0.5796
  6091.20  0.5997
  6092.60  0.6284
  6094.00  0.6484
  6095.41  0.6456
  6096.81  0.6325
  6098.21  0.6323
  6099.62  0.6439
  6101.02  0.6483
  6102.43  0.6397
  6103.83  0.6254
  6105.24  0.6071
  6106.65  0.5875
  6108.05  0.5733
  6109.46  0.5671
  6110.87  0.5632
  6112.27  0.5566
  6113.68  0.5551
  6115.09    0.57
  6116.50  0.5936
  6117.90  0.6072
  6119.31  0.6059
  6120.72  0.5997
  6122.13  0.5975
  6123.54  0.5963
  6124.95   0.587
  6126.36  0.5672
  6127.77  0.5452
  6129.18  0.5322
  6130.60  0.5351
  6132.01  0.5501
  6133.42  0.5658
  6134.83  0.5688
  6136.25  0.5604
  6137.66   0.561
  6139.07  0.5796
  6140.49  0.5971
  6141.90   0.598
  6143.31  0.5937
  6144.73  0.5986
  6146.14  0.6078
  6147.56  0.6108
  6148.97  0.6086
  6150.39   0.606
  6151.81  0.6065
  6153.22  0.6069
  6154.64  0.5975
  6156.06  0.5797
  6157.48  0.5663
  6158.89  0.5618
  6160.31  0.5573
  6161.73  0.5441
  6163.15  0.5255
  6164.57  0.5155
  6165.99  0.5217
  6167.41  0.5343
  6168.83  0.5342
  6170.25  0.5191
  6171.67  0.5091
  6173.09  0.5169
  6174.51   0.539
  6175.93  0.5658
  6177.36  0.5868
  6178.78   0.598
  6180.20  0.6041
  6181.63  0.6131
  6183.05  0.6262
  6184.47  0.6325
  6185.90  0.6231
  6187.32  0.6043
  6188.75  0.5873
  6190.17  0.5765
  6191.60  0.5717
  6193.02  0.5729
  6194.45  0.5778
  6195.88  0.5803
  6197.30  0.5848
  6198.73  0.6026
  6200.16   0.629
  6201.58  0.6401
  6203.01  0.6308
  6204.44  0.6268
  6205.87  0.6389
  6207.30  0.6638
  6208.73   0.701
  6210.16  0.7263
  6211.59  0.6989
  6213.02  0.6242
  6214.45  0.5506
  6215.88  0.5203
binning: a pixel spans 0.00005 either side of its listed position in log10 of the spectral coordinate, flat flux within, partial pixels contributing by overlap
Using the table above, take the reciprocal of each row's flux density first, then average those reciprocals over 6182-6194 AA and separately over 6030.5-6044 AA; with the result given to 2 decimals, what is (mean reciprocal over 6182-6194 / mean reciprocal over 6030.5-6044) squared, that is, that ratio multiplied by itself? 0.95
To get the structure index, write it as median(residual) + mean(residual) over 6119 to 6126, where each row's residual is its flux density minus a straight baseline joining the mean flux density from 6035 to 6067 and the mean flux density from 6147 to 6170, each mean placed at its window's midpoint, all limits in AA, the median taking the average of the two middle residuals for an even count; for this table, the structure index 0.034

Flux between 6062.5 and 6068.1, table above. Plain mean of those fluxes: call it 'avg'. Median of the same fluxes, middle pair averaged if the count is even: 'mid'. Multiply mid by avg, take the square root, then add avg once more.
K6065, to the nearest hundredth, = 1.15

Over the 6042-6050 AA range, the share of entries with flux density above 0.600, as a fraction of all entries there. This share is 1.00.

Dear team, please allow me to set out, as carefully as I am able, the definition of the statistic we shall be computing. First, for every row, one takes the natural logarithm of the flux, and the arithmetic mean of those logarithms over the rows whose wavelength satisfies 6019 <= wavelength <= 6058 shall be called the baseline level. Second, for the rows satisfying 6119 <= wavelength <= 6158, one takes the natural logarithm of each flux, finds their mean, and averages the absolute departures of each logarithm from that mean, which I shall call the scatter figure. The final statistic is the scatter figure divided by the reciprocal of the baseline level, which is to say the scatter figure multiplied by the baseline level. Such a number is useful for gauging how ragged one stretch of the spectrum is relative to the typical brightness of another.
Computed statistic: -0.0187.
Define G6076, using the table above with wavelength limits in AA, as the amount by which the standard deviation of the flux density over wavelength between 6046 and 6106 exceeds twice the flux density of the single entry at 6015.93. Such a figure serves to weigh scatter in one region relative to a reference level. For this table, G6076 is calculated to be -1.22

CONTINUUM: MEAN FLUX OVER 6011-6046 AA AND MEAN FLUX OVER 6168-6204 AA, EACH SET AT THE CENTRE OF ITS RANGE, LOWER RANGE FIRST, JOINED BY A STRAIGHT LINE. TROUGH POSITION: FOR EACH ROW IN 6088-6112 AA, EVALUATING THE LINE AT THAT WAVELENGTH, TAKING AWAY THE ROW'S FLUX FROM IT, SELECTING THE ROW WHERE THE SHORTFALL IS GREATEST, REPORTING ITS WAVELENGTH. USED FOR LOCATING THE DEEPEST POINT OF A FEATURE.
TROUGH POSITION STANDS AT 6110.87 AA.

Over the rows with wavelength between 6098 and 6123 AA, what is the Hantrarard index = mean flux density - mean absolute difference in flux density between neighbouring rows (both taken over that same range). 0.588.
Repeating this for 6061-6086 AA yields 0.577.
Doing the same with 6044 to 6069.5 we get 0.599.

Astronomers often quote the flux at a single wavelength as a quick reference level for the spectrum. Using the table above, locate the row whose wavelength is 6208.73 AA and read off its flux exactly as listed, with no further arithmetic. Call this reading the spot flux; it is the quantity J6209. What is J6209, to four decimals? 0.7010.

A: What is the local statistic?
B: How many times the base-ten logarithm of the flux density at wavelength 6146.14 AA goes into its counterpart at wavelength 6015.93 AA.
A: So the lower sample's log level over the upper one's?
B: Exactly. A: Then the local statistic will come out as 0.95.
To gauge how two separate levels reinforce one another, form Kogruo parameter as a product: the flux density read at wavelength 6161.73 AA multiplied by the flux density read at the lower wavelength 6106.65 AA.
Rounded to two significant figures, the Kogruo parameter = 0.32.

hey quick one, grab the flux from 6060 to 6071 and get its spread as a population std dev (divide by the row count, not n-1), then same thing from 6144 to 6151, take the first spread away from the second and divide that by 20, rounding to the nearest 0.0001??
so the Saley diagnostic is -0.0011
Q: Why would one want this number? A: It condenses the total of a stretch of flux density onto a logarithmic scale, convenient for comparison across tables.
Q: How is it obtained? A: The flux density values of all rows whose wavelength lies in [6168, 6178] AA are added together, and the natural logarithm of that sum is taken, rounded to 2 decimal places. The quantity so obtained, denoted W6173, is 1.33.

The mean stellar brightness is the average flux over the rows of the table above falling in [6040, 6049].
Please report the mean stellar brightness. 0.612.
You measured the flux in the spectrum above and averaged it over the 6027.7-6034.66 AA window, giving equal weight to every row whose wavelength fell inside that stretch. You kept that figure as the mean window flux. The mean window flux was 0.582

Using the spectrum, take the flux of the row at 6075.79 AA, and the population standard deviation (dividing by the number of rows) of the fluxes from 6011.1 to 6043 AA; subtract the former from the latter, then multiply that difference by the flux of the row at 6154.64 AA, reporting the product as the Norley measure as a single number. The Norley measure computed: -0.35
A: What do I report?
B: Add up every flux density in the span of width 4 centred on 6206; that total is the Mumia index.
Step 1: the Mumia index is 1.93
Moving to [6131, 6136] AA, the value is 1.68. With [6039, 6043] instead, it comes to 1.77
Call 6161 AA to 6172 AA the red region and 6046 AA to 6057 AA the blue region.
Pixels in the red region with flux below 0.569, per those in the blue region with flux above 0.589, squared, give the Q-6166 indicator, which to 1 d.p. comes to 1.0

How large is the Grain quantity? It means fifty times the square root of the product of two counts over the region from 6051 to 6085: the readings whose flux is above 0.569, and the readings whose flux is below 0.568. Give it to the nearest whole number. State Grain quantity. 397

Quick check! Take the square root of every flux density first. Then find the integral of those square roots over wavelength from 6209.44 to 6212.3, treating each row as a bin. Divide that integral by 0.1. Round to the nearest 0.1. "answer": 24.1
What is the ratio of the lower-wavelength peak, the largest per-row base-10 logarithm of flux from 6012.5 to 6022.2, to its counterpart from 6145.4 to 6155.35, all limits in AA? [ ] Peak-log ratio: 0.885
